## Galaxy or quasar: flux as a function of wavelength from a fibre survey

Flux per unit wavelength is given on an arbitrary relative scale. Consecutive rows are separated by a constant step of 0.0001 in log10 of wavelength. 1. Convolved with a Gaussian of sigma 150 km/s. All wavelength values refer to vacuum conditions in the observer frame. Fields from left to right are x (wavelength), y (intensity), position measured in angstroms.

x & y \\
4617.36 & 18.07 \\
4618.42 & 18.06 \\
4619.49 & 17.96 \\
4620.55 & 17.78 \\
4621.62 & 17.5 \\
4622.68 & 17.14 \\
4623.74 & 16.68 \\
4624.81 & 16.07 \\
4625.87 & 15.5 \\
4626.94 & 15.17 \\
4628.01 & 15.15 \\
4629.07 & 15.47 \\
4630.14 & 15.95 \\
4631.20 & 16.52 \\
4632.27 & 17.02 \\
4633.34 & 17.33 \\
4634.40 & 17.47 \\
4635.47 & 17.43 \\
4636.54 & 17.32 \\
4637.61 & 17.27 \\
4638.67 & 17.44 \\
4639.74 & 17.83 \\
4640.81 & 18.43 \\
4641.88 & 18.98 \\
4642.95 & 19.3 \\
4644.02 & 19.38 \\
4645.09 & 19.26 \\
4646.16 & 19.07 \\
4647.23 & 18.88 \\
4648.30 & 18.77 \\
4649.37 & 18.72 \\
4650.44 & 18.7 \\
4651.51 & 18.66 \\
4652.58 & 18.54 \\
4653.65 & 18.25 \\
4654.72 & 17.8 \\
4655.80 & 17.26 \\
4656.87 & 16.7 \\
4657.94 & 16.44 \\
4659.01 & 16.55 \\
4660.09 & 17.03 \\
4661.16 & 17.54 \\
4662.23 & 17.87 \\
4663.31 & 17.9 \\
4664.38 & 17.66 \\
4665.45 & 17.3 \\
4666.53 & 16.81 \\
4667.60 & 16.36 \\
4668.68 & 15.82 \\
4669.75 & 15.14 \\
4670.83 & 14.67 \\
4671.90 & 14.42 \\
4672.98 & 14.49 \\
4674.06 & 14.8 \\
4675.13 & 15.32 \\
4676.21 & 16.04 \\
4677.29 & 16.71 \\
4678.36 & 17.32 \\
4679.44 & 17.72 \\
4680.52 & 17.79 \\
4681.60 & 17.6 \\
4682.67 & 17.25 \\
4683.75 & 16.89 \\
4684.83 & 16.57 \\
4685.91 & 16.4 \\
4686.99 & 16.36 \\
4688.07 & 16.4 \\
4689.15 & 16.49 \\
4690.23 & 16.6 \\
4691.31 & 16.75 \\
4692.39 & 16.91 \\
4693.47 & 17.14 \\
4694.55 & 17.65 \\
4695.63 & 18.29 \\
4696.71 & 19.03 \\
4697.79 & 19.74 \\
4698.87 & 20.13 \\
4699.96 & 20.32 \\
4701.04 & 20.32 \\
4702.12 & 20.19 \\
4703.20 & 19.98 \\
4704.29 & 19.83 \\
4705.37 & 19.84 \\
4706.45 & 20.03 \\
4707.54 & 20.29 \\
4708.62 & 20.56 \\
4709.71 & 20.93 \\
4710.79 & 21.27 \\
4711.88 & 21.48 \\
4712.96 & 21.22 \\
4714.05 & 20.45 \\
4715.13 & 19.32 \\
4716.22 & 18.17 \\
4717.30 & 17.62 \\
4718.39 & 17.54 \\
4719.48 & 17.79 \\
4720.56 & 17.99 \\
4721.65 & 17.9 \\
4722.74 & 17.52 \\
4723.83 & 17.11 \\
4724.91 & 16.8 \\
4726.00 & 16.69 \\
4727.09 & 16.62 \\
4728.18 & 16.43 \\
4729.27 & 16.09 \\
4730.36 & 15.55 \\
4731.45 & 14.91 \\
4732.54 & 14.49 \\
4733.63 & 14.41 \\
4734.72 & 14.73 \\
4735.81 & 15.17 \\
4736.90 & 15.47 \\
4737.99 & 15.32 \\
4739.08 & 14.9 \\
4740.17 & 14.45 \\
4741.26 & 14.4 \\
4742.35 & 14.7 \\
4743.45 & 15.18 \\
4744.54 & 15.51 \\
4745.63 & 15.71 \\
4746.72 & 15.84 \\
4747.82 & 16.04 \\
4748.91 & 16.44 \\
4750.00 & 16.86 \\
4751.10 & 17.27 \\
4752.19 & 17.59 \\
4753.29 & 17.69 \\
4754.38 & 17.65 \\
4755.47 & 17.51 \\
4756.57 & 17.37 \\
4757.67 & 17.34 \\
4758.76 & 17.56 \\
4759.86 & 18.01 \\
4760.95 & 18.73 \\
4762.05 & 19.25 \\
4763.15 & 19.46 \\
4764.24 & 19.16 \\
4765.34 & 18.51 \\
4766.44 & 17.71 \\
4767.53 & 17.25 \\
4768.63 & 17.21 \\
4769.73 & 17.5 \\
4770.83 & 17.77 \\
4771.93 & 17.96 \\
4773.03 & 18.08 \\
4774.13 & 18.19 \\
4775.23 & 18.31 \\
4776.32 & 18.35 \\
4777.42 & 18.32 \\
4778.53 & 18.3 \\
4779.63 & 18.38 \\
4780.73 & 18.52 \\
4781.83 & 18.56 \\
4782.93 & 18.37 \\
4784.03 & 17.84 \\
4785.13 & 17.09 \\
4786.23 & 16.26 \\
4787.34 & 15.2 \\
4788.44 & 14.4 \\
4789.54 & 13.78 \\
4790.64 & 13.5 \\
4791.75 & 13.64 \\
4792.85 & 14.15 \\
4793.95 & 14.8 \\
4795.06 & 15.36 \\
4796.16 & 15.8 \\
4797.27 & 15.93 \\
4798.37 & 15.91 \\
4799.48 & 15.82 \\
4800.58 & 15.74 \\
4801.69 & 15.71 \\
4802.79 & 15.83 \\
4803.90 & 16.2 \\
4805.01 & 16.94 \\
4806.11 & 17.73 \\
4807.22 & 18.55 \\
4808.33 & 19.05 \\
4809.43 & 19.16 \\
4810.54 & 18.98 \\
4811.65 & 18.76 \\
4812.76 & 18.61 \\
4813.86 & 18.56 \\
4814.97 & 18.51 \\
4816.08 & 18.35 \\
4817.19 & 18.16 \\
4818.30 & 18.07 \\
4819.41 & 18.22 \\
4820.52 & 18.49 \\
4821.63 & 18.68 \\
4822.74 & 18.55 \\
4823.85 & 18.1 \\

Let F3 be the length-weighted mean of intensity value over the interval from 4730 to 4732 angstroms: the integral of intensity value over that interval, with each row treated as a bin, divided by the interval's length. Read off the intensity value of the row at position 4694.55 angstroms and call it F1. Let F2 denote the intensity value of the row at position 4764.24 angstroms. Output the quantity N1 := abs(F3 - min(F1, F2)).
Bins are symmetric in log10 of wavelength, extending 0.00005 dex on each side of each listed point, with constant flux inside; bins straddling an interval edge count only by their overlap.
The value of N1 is 2.5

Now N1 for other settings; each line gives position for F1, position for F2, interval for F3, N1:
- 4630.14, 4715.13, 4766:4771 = 1.5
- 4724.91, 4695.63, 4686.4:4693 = 0.2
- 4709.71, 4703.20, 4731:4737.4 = 5.1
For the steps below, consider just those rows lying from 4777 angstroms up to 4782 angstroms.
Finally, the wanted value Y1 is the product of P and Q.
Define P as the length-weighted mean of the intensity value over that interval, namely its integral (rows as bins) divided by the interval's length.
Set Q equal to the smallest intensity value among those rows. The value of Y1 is 336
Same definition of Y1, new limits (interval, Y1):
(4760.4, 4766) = 352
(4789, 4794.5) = 189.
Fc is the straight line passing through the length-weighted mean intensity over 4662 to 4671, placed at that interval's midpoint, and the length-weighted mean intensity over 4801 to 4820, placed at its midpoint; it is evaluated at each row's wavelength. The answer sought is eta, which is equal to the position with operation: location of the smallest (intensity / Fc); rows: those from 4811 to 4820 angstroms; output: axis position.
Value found 4818.30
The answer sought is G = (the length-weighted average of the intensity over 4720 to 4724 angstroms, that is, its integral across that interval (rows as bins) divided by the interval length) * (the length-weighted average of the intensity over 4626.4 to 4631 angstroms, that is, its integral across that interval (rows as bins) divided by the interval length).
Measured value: 274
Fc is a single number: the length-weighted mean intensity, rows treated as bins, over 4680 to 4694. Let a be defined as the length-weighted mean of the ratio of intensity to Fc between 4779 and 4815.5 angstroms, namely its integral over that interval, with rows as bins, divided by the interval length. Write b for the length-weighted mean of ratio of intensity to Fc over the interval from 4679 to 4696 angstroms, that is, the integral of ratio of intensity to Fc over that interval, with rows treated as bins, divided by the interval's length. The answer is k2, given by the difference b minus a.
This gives 0.02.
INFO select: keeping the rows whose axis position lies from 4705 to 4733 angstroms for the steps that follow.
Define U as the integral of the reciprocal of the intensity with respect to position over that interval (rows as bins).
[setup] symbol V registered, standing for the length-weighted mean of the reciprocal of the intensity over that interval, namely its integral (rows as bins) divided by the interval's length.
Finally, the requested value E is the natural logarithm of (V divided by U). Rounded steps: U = 1.55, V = 0.0555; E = -3.33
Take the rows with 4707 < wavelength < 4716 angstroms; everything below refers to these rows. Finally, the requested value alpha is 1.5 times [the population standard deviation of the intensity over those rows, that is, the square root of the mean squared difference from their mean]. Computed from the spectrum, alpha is 0.98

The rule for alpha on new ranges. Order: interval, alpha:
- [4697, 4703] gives 0.32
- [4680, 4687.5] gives 0.80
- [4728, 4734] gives 1.16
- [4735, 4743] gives 0.59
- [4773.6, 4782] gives 0.17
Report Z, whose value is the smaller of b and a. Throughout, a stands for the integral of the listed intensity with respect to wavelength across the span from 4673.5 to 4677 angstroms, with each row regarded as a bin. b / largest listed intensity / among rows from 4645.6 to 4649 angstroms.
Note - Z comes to 19.1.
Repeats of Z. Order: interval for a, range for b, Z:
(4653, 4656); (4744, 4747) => 15.8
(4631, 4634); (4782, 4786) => 18.4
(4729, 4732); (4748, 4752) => 17.3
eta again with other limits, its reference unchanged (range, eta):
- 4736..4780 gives 4741.26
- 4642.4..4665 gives 4657.94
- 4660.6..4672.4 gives 4671.90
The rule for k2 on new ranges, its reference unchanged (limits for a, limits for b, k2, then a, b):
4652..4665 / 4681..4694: -0.04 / 1.04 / 1.00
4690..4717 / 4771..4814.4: -0.15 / 1.16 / 1.01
